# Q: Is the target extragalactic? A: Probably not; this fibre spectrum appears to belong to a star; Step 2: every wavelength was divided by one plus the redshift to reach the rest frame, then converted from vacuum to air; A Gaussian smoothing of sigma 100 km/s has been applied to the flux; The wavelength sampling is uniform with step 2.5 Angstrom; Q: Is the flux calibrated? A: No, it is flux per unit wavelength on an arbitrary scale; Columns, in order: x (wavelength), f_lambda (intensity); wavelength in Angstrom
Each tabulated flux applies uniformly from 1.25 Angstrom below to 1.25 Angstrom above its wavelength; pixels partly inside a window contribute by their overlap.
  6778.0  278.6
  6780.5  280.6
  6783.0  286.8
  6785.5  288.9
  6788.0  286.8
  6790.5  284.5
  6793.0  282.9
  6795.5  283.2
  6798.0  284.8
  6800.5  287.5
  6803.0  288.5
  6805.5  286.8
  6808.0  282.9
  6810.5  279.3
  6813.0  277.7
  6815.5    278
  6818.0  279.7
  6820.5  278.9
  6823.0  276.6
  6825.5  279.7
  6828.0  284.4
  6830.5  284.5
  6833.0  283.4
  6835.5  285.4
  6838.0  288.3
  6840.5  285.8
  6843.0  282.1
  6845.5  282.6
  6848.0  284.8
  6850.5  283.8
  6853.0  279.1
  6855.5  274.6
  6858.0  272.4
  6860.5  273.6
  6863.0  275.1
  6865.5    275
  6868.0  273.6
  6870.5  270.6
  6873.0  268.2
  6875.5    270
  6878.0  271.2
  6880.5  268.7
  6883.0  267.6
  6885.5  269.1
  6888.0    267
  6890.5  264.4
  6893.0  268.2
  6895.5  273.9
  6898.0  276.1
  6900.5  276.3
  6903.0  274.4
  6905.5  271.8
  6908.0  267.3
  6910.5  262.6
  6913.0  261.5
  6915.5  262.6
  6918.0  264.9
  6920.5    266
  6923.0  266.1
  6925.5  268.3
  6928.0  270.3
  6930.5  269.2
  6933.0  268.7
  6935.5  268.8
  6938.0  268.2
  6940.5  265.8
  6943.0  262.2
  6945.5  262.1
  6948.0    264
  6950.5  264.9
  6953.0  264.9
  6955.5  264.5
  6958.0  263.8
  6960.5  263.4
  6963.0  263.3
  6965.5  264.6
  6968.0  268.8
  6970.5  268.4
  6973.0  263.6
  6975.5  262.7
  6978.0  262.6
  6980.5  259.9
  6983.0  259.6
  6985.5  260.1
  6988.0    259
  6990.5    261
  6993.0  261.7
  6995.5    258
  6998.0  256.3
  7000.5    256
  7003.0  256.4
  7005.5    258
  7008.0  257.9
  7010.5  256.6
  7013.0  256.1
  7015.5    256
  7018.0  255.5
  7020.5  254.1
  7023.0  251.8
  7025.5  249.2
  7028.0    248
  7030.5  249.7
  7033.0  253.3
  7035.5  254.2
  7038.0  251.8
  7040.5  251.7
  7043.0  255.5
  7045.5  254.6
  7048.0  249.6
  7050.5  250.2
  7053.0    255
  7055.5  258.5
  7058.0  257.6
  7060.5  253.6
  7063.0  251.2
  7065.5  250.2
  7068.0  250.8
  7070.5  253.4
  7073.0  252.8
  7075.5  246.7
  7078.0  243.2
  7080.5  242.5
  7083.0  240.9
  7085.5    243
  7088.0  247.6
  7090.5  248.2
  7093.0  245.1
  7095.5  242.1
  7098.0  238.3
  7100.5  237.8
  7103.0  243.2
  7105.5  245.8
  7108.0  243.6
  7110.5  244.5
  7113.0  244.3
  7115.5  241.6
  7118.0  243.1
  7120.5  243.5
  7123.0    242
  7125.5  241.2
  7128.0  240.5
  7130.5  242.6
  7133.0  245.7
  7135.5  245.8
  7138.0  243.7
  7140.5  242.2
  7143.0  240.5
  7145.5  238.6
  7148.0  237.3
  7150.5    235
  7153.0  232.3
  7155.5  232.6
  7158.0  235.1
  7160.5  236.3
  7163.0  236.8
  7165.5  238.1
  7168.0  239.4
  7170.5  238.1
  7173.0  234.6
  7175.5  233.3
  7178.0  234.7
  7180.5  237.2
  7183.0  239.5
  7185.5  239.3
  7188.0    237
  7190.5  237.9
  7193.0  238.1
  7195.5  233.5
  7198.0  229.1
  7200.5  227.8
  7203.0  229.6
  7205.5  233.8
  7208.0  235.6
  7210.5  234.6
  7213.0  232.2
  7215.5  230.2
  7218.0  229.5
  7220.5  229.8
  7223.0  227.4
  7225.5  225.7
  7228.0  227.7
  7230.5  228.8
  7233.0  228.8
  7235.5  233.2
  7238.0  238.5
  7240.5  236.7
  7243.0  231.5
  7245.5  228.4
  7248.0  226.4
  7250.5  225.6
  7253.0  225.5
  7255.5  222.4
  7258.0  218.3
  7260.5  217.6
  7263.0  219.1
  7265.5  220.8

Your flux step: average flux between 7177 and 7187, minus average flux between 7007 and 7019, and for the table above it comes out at -19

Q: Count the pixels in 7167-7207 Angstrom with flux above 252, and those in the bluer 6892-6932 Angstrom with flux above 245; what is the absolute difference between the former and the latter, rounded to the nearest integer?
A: 16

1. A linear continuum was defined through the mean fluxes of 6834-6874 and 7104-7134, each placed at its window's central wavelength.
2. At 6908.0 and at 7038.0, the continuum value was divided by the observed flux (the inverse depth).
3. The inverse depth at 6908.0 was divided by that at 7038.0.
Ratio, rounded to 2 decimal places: 1.01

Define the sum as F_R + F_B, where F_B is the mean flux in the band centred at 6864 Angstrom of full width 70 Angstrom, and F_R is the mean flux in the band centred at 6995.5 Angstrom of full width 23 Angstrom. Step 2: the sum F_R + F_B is 534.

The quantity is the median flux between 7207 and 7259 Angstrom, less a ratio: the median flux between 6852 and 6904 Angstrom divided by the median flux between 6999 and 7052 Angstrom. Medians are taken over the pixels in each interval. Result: 228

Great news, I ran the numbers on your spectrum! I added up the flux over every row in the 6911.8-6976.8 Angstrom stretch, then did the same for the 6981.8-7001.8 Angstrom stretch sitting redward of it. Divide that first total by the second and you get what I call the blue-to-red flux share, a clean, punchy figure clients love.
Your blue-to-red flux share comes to 3.3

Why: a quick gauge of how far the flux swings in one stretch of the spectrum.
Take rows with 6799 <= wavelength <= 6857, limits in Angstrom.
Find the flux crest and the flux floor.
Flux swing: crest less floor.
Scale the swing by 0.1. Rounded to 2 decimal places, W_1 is 1.39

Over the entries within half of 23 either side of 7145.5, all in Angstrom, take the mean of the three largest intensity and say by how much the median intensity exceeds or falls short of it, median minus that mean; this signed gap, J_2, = -5.3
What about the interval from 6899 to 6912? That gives -2.4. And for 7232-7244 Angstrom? -2.9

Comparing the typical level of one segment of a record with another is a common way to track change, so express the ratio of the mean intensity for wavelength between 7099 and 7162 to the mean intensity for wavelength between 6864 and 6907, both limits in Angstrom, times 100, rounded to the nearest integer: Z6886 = 89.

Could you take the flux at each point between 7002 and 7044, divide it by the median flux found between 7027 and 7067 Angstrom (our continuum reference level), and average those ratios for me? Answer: 1.01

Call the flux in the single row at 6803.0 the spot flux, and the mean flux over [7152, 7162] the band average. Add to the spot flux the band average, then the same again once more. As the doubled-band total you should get 757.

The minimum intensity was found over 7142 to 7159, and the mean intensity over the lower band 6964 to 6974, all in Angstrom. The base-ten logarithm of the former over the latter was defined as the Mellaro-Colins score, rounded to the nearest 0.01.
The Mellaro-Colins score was -0.06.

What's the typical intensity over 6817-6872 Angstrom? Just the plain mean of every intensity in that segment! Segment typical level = 280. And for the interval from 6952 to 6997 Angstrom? 263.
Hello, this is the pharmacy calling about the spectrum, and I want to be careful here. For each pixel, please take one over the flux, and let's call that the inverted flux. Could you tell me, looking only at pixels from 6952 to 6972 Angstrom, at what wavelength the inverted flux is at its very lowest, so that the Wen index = 6968.0 Angstrom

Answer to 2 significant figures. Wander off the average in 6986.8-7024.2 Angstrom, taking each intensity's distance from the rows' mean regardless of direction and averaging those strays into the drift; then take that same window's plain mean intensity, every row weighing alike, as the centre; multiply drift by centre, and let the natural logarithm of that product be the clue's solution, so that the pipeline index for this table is 6.2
